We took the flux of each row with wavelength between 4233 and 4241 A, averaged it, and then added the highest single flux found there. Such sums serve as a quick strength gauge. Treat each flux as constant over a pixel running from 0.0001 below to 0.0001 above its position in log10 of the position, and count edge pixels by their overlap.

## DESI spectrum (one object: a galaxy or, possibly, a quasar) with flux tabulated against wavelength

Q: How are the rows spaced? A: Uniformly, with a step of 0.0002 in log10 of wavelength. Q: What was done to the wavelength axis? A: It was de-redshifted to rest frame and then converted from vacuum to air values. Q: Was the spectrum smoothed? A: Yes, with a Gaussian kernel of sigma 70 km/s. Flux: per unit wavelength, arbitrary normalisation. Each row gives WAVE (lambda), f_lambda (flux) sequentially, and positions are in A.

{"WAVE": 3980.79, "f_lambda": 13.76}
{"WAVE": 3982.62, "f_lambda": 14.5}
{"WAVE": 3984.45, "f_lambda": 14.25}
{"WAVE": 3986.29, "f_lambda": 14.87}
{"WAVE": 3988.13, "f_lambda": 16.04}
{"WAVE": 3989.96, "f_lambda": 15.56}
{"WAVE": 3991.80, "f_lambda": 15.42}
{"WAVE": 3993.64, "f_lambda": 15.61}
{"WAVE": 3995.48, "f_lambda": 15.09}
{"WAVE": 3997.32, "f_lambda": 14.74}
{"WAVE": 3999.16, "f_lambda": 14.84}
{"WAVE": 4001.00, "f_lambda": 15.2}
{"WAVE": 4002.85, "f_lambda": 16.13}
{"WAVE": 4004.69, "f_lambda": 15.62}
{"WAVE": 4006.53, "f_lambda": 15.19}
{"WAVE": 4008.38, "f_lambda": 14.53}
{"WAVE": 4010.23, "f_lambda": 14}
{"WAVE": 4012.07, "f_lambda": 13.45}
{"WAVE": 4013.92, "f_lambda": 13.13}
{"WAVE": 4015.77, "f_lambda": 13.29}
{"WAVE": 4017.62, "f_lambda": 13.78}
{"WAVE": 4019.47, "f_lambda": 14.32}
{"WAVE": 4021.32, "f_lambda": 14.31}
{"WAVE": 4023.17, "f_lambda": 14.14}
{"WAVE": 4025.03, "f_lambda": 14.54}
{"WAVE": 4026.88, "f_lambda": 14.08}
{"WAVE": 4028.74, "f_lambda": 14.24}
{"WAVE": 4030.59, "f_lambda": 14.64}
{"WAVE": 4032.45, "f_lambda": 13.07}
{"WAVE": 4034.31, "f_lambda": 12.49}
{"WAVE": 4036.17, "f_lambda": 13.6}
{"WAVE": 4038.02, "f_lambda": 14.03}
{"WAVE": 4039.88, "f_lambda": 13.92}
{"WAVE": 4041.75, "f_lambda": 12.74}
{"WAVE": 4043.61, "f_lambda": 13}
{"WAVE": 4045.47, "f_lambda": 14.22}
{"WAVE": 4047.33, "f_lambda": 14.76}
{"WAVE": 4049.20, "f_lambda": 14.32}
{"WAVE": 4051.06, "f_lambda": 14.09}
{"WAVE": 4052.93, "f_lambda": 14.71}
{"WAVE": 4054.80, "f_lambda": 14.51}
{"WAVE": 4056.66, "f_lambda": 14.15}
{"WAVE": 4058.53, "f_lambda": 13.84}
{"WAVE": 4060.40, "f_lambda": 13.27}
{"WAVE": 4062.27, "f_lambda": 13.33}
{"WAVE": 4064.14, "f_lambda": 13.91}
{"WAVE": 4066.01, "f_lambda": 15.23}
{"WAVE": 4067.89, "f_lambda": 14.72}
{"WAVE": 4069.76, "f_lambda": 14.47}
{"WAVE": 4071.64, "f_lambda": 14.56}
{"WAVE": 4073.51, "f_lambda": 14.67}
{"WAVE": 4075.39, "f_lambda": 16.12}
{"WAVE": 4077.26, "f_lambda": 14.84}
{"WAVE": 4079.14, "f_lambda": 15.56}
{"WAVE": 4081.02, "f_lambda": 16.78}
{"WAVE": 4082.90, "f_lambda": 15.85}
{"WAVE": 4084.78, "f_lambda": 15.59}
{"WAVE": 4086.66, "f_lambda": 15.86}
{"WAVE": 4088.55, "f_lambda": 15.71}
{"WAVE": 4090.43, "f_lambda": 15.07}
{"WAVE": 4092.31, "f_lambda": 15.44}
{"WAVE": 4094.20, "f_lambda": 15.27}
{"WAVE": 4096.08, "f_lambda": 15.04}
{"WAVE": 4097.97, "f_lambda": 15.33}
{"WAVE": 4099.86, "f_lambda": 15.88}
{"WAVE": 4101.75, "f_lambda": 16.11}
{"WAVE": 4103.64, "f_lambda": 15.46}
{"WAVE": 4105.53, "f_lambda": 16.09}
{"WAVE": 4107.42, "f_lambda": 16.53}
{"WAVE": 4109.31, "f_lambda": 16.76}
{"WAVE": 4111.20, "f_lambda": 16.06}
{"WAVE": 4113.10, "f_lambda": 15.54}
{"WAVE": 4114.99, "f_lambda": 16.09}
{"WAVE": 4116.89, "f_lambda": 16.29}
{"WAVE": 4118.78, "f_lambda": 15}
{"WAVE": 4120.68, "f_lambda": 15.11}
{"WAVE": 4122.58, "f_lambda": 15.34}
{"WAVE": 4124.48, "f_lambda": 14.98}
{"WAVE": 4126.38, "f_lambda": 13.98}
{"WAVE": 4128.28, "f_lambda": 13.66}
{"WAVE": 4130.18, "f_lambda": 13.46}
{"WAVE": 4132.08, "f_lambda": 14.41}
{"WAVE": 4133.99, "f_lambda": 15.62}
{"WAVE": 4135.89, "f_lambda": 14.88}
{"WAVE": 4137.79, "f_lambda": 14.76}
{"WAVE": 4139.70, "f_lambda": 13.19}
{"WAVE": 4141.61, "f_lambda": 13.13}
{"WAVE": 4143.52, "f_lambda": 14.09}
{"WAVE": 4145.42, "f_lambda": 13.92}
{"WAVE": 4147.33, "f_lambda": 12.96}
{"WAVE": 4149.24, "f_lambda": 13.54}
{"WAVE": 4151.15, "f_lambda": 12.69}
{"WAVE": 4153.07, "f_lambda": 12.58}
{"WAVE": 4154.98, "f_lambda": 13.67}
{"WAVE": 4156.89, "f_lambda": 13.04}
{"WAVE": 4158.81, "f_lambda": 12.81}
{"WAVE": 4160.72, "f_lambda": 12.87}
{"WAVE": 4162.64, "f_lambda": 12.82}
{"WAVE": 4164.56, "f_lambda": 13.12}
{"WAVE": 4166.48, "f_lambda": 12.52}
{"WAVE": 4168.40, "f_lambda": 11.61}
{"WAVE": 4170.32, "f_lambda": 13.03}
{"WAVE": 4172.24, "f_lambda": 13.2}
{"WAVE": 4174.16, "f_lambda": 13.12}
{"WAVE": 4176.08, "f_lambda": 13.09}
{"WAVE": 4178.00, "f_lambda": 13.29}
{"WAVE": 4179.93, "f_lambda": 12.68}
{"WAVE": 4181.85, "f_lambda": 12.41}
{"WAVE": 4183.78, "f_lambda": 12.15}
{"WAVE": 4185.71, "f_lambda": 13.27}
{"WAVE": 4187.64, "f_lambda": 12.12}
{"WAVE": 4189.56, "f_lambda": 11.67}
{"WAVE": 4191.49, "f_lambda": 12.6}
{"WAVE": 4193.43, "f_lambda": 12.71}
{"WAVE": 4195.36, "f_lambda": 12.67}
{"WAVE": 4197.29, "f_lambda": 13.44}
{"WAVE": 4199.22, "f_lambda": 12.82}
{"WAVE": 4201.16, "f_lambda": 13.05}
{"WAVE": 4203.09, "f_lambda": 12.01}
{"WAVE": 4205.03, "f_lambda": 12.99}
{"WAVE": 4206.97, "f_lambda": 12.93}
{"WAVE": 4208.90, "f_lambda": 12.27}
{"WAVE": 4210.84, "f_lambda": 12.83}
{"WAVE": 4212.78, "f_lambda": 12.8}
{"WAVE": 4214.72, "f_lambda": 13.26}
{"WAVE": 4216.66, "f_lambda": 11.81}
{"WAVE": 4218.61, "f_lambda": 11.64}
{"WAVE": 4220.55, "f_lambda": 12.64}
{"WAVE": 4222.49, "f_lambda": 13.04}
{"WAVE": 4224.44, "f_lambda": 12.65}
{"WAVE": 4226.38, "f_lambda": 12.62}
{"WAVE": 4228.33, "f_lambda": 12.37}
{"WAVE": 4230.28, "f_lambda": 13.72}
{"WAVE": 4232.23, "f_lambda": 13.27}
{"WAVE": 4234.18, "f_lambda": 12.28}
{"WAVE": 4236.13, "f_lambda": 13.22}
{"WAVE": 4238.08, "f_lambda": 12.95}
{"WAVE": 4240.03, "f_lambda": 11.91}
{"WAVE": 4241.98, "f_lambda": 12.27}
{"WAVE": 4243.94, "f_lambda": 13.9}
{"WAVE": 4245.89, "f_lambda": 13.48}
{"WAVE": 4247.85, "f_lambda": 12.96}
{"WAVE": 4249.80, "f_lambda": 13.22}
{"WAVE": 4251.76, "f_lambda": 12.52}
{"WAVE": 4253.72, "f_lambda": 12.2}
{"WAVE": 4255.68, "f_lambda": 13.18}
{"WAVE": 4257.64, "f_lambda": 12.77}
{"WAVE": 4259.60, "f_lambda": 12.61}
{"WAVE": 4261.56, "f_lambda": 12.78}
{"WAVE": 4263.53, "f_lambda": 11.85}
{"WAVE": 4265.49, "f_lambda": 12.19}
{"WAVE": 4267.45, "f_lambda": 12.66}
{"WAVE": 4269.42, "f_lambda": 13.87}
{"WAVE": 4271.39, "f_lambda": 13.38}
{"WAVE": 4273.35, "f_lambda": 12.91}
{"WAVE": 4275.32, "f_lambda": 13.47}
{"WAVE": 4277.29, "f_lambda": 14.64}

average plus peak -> 25.8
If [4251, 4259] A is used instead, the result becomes 25.8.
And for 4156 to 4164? 25.9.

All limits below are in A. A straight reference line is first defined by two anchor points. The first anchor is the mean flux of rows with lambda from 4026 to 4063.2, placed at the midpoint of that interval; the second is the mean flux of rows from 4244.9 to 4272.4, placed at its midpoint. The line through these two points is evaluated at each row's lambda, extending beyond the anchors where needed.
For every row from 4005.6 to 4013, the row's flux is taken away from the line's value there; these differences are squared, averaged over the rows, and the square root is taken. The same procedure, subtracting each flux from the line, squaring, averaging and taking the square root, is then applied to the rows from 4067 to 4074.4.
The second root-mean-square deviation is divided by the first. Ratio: 1.28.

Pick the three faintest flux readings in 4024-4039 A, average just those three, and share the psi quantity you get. 13.1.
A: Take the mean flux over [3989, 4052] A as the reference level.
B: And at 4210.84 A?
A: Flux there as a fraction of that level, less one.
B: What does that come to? -0.10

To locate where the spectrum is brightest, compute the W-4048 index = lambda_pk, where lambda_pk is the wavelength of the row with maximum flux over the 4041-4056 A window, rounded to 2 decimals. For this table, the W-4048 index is 4047.33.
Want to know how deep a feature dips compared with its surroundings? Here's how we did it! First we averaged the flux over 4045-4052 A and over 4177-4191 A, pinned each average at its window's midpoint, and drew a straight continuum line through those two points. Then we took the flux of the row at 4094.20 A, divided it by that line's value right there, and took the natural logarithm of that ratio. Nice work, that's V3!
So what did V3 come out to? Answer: 0.11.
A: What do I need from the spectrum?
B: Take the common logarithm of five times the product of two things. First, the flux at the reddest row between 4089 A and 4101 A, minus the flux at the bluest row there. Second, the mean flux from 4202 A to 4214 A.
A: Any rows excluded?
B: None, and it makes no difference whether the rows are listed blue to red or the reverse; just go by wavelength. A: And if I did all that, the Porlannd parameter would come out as 1.71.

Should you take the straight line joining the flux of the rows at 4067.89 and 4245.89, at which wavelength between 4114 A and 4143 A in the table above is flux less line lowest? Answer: 4141.61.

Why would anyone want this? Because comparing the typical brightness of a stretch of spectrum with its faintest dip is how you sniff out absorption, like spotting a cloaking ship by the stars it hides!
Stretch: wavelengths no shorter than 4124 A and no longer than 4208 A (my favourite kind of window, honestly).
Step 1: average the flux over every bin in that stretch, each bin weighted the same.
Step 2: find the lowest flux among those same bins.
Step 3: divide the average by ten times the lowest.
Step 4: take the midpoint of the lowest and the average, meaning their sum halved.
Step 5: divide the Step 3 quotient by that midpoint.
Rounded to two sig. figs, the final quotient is 0.0092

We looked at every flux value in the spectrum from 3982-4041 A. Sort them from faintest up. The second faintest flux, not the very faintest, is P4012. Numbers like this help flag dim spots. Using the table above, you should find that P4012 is 13.07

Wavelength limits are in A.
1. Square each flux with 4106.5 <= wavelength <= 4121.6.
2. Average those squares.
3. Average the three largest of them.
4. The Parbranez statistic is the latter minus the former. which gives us 19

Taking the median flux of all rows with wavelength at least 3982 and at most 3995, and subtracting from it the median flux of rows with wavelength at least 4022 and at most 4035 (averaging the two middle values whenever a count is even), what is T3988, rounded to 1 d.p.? 1.3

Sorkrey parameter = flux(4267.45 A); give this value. 12.66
